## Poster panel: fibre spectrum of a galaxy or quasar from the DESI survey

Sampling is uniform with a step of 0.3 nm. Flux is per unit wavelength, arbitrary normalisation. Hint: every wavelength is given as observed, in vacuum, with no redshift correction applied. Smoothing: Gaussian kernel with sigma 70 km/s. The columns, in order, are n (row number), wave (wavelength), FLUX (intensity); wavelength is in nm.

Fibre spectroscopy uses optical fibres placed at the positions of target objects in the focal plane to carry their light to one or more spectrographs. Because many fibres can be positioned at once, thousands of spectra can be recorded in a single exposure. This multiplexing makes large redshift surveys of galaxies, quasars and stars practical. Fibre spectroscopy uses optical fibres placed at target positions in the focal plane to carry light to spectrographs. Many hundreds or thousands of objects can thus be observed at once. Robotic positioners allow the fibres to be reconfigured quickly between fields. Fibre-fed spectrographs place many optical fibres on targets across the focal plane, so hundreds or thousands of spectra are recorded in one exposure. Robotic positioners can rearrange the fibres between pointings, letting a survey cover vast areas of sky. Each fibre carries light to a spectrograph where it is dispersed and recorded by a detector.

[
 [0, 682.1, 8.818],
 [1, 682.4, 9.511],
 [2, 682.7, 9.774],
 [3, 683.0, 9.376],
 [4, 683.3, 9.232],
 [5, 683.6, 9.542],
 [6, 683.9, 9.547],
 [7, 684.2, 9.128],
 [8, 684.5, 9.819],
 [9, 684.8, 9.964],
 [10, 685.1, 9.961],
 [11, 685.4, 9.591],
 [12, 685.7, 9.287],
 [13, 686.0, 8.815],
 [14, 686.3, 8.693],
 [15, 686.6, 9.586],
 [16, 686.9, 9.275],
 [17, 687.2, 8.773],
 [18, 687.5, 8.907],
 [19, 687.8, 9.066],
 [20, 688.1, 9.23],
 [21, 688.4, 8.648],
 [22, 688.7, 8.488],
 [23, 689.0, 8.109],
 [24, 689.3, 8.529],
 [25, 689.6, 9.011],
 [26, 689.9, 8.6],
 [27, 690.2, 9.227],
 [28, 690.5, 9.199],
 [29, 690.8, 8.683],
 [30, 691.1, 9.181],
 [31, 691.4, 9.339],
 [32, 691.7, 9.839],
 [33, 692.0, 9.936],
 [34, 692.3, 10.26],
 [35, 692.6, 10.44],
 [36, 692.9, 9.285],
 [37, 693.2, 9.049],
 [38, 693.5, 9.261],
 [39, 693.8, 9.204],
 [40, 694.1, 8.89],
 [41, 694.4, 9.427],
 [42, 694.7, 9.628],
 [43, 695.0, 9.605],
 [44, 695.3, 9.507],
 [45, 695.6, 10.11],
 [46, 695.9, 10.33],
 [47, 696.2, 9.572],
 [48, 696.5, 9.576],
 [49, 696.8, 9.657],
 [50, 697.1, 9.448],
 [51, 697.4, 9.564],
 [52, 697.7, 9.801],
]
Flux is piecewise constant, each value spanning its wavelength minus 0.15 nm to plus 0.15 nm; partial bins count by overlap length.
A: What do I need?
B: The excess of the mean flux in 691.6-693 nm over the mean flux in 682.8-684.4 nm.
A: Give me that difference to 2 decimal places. 0.59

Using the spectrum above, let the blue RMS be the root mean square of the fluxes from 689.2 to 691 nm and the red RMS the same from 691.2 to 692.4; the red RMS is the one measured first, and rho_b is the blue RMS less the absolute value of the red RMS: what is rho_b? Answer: -1.0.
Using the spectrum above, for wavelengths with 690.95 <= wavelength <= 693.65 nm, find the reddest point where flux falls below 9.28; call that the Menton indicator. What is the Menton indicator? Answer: 693.5 nm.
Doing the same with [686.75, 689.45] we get 689.3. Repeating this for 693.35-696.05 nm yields 694.1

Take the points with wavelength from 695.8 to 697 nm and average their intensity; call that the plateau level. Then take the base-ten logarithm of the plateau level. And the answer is 0.99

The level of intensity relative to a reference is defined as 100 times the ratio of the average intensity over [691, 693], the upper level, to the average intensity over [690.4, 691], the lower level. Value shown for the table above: 109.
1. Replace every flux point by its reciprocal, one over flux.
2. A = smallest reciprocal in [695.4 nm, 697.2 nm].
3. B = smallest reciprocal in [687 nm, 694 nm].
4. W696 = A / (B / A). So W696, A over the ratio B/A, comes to 0.098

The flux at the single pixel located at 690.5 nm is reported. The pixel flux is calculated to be 9.199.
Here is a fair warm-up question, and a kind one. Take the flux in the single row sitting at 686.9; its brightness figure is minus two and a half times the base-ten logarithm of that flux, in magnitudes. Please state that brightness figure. -2.418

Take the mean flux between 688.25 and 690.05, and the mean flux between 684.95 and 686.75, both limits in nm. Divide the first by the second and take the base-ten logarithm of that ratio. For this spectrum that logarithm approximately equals -0.037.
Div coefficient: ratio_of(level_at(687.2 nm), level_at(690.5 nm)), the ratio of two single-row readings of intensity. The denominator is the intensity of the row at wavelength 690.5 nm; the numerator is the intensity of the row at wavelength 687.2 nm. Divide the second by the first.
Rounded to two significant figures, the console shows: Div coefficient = 0.95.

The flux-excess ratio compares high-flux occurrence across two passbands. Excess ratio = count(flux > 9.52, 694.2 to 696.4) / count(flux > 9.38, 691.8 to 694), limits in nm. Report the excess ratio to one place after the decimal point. 1.7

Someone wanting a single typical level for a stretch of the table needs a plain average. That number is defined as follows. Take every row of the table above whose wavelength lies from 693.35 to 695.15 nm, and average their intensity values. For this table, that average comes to 9.3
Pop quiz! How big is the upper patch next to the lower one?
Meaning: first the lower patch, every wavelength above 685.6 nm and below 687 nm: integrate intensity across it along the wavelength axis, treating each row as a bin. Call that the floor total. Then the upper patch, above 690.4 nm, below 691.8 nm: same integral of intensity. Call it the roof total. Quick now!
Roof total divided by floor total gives 1.01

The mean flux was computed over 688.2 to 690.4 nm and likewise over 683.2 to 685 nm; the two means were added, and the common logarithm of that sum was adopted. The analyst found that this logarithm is 1.26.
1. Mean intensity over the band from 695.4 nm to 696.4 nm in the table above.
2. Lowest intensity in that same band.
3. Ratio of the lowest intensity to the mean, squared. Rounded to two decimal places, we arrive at 0.92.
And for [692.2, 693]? 0.86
